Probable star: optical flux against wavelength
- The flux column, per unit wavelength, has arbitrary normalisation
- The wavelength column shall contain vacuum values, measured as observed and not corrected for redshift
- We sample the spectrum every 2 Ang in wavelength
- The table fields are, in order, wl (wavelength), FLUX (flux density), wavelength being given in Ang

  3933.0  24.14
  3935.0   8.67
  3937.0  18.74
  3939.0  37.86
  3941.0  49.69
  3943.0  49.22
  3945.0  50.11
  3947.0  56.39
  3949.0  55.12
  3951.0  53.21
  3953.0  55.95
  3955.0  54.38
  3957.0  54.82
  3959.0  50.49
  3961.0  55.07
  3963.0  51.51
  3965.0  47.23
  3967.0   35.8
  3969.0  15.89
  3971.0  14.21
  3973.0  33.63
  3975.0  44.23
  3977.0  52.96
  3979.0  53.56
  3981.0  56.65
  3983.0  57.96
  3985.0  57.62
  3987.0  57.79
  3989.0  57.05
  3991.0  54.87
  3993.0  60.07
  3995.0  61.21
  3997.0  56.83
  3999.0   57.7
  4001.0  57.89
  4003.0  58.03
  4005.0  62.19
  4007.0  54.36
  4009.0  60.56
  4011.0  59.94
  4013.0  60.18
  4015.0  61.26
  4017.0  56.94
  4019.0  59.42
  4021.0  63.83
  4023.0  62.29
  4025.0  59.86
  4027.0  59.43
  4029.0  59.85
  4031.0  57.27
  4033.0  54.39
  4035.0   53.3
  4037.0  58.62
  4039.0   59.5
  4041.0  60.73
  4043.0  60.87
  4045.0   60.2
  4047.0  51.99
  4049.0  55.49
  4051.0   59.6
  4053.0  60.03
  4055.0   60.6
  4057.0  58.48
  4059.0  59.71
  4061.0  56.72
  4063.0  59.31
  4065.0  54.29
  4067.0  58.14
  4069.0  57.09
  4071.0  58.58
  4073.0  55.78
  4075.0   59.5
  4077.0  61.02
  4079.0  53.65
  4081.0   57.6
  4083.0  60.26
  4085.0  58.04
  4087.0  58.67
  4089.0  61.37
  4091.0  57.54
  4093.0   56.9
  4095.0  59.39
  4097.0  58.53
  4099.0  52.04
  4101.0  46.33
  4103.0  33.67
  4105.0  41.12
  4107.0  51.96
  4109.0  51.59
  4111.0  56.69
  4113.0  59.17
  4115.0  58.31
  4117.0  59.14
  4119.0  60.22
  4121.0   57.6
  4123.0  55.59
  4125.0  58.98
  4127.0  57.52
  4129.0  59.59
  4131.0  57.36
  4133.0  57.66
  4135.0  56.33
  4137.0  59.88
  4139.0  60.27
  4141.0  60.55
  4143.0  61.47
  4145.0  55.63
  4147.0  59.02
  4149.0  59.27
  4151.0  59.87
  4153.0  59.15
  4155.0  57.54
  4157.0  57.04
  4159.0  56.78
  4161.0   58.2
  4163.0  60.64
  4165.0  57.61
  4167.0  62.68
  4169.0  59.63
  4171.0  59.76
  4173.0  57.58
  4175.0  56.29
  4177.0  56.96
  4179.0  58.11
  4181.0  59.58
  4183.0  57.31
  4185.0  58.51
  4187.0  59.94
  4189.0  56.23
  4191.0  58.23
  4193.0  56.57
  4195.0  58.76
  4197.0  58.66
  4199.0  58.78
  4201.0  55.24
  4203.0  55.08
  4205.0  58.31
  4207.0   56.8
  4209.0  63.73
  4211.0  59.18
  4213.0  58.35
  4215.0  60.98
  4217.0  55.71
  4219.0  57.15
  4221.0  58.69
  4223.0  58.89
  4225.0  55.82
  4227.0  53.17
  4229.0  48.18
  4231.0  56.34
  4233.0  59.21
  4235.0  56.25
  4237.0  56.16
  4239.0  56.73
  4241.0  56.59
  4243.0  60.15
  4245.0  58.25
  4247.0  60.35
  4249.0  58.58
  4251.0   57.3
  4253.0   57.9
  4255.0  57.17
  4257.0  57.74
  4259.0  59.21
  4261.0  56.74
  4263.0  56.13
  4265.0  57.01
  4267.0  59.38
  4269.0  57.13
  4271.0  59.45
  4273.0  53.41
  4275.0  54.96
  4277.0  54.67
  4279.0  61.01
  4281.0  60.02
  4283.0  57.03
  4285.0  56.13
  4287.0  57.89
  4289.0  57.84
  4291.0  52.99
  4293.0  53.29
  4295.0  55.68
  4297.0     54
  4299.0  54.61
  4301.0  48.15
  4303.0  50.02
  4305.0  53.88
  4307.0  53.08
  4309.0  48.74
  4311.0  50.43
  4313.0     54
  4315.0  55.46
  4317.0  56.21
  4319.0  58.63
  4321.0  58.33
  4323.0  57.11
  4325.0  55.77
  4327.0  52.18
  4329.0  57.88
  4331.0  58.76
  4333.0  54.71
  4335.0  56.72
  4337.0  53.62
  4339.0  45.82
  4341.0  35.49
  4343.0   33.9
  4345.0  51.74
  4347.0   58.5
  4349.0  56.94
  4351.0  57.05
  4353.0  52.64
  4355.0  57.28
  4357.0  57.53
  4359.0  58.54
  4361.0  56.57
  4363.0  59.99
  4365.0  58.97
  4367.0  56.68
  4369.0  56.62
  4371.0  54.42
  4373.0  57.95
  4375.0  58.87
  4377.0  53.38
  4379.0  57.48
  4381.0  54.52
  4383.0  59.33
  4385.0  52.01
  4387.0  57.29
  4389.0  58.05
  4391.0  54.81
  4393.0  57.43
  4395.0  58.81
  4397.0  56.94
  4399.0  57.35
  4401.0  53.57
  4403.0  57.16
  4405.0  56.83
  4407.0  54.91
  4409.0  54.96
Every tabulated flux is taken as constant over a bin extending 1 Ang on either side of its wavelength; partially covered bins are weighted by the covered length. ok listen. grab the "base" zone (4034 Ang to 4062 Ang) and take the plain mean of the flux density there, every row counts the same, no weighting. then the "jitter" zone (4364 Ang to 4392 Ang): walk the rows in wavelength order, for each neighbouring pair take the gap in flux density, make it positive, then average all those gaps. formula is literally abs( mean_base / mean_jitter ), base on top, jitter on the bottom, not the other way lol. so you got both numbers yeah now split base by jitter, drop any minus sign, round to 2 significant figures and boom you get 18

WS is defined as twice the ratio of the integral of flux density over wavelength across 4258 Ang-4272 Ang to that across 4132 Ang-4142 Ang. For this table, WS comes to 2.7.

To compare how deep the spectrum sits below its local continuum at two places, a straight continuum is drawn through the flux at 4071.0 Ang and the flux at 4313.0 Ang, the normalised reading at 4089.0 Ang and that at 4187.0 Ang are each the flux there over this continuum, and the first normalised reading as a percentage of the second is 99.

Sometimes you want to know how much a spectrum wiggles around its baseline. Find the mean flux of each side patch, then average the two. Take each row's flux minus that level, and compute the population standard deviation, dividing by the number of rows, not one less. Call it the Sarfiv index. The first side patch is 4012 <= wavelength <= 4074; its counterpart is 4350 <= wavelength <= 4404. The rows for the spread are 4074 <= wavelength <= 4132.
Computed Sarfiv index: 6.0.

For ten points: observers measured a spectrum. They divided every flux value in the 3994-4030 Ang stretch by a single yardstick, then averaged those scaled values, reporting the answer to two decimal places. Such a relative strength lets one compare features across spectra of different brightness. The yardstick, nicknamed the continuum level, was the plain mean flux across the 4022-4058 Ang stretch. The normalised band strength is 1.02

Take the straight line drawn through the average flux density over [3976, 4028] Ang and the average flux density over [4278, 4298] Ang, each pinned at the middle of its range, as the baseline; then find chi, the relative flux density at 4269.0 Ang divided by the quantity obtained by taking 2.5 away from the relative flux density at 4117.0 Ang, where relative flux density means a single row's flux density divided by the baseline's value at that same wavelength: -0.683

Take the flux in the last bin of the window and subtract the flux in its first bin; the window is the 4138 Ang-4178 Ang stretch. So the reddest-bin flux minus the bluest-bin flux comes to -3.3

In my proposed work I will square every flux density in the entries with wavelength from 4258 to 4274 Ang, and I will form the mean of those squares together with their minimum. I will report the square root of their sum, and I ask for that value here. 78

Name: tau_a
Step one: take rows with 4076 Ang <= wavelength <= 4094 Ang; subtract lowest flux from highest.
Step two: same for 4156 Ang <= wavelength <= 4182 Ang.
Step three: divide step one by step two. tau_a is 1.2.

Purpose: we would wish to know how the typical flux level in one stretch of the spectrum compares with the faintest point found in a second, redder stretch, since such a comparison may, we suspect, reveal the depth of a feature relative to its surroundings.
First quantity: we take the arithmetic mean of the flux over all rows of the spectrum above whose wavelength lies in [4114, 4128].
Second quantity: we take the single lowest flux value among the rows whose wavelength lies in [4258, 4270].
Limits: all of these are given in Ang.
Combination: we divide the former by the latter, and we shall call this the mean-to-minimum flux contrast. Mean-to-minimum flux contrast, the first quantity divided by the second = 1.04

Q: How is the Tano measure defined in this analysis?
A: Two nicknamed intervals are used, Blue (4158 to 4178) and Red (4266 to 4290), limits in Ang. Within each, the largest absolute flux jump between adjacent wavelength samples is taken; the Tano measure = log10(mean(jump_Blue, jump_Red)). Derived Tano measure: 0.76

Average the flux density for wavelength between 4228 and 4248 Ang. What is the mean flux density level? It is 56.8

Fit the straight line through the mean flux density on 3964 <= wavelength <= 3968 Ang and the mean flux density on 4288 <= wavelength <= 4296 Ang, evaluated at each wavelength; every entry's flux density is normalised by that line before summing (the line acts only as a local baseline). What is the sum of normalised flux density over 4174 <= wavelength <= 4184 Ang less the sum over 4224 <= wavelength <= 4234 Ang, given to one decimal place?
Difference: 0.5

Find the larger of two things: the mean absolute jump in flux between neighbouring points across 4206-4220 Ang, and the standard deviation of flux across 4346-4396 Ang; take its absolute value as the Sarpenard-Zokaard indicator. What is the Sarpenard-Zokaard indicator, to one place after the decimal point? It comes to 3.6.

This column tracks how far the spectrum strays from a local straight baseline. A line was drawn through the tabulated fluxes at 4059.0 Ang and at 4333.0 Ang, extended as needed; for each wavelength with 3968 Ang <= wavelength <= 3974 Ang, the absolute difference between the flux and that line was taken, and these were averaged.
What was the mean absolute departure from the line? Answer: 40.1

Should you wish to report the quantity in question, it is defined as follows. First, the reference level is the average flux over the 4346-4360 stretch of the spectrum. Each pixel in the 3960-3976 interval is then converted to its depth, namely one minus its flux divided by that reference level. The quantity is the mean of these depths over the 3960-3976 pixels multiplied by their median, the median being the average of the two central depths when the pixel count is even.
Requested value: 0.103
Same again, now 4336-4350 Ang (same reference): 0.014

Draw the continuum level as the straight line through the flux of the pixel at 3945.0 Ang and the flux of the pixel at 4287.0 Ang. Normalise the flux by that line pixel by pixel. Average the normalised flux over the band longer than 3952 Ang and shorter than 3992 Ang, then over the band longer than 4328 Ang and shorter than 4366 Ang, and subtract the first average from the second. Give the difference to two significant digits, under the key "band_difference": -0.040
